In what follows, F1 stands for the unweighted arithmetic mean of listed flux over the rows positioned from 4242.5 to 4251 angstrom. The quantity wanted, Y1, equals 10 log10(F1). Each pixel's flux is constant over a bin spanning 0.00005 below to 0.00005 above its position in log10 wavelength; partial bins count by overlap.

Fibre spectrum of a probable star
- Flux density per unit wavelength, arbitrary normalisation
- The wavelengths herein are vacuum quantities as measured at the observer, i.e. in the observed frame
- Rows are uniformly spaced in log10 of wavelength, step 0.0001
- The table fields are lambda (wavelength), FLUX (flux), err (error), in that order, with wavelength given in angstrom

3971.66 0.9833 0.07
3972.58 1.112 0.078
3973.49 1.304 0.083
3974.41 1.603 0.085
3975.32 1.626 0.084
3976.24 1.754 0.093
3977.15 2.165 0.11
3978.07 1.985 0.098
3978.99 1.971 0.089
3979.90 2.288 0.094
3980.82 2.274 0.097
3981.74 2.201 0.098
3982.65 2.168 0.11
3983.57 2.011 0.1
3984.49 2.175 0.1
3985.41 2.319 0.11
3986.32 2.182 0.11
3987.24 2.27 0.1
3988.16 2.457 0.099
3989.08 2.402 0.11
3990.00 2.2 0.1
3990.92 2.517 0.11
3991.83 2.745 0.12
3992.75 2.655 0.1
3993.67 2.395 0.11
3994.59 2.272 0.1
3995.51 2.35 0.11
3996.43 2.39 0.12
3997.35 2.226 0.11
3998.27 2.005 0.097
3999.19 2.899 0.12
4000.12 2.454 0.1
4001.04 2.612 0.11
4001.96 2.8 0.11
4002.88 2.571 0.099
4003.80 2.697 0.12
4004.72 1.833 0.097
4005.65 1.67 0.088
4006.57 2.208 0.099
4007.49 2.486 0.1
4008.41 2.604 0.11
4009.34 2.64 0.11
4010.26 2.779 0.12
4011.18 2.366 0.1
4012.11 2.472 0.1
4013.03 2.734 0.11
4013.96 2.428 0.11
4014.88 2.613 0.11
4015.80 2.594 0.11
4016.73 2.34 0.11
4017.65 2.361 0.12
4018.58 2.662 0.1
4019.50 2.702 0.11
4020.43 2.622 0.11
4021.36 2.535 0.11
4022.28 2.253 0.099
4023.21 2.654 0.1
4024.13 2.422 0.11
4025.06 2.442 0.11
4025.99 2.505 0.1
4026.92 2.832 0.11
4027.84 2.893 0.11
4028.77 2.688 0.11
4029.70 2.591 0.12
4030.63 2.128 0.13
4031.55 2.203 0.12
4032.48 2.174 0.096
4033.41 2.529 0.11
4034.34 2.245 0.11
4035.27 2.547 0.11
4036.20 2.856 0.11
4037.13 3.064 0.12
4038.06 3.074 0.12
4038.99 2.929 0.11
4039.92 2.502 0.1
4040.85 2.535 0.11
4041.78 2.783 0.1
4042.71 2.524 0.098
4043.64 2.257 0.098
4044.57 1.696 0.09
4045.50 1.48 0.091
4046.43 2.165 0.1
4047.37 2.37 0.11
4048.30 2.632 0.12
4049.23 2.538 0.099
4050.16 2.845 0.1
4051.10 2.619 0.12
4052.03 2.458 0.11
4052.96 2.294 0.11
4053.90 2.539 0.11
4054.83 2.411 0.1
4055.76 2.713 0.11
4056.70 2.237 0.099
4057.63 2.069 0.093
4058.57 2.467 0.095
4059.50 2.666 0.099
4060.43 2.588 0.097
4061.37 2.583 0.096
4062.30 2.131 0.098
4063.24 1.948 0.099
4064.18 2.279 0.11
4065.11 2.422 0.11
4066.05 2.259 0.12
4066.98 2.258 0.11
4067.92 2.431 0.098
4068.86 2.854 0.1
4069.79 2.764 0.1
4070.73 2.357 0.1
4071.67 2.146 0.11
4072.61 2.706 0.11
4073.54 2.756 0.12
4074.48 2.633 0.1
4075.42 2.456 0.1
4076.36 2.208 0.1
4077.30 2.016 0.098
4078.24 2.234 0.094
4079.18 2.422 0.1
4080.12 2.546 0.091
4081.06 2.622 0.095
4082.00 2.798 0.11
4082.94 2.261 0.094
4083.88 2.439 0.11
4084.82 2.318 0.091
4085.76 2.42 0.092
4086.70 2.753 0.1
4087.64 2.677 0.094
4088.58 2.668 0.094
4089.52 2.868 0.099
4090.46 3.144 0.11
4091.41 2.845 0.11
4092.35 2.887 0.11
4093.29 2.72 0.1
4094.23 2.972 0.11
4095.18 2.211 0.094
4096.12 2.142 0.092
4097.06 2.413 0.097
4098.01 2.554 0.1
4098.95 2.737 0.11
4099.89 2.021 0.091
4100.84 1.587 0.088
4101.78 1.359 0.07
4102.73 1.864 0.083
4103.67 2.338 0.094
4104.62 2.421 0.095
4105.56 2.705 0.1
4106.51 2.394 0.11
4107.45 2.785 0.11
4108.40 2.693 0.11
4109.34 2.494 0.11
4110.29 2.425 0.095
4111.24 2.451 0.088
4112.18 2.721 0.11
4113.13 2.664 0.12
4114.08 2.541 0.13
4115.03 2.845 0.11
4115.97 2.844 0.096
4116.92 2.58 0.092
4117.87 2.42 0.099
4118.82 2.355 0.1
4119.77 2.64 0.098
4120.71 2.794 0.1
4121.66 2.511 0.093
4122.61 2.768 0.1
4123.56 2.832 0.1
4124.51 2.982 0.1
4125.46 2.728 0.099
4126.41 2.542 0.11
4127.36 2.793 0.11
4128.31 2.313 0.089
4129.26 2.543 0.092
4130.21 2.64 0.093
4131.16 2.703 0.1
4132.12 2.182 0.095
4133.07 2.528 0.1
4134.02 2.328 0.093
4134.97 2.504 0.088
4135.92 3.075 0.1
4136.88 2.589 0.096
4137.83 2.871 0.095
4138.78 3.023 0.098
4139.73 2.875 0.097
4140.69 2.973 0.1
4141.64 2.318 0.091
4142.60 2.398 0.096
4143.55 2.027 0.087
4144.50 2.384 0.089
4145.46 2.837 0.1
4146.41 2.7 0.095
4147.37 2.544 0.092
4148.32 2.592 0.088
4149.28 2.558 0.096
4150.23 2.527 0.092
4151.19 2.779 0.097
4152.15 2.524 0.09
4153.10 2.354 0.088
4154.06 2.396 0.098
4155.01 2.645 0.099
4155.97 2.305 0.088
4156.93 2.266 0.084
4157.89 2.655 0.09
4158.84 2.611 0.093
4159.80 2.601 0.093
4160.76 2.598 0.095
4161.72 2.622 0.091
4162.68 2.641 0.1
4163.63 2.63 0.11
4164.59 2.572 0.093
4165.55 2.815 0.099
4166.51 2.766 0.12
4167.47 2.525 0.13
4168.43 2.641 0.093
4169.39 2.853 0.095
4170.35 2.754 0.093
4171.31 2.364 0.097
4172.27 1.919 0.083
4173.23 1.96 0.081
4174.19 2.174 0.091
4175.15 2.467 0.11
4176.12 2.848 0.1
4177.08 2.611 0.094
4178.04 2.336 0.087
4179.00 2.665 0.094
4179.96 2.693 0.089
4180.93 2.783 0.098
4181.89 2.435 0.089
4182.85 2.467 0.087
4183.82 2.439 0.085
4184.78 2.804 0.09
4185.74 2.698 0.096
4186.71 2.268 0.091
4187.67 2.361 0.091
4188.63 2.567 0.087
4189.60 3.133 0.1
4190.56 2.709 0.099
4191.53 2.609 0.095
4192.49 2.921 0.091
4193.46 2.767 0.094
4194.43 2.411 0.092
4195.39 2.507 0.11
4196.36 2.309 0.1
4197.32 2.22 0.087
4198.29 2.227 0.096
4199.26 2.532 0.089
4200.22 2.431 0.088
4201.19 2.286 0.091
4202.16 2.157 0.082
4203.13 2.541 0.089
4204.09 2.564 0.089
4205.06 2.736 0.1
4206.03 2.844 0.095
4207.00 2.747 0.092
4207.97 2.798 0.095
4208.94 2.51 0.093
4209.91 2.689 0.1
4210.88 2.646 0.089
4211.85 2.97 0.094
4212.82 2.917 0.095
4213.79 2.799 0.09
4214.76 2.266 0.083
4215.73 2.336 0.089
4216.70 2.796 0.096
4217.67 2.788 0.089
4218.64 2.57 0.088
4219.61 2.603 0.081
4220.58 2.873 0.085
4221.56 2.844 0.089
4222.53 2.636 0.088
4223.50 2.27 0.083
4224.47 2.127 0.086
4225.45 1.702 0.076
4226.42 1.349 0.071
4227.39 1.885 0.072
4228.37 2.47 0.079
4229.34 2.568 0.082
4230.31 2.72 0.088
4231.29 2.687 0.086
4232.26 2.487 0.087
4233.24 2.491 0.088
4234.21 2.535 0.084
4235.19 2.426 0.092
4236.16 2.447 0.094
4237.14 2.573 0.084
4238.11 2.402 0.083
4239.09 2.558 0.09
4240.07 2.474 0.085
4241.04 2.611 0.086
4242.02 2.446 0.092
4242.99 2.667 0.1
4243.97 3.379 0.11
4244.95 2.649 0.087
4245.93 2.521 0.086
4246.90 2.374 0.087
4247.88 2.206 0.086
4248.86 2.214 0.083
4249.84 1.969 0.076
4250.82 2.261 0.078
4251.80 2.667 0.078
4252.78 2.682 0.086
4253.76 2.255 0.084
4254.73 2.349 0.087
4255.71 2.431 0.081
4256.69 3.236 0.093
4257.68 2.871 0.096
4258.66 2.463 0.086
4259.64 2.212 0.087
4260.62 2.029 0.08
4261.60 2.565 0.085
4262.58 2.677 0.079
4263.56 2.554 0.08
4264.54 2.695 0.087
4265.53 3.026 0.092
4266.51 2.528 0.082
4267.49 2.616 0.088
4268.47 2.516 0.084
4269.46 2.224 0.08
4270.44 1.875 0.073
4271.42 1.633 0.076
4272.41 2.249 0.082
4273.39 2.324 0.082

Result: 3.93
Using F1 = 2.47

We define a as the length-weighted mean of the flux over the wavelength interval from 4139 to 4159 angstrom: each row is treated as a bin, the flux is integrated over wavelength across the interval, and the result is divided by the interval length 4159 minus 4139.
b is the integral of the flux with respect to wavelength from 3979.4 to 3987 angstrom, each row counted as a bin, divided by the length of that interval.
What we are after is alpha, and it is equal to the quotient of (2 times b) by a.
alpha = 1.73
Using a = 2.54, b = 2.20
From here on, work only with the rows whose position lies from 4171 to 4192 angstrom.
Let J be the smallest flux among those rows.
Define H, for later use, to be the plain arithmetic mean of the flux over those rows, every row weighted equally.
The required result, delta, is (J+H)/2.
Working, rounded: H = 2.51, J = 1.919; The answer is 2.22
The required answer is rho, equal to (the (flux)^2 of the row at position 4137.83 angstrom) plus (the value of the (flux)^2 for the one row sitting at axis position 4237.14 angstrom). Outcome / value 14.9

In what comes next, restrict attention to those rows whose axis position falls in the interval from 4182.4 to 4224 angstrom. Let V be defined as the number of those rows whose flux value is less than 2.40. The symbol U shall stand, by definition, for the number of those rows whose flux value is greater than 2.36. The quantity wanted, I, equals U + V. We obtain 44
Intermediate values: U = 34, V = 10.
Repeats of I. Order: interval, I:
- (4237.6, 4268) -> 32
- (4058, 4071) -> 14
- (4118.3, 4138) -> 21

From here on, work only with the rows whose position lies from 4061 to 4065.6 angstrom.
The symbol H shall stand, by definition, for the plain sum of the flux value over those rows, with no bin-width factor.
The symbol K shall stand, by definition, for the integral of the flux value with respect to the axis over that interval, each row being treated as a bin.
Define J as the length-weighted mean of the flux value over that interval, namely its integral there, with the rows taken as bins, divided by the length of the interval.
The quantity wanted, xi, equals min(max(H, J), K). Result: 10.4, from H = 11.4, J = 2.27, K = 10.4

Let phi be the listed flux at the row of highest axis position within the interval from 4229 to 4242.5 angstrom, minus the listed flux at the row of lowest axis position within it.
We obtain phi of -0.1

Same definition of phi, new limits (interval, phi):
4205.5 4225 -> -0.7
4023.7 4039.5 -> 0.5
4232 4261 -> -0.5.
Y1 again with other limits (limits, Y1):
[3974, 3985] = 3.05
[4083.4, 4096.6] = 4.23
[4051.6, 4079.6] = 3.82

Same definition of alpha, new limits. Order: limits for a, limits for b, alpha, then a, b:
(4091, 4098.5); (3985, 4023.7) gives 1.89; 2.59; 2.45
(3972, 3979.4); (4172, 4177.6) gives 2.80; 1.68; 2.34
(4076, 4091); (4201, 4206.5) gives 2.00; 2.53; 2.53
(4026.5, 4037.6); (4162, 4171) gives 2.09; 2.56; 2.68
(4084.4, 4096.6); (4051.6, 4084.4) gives 1.82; 2.67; 2.43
